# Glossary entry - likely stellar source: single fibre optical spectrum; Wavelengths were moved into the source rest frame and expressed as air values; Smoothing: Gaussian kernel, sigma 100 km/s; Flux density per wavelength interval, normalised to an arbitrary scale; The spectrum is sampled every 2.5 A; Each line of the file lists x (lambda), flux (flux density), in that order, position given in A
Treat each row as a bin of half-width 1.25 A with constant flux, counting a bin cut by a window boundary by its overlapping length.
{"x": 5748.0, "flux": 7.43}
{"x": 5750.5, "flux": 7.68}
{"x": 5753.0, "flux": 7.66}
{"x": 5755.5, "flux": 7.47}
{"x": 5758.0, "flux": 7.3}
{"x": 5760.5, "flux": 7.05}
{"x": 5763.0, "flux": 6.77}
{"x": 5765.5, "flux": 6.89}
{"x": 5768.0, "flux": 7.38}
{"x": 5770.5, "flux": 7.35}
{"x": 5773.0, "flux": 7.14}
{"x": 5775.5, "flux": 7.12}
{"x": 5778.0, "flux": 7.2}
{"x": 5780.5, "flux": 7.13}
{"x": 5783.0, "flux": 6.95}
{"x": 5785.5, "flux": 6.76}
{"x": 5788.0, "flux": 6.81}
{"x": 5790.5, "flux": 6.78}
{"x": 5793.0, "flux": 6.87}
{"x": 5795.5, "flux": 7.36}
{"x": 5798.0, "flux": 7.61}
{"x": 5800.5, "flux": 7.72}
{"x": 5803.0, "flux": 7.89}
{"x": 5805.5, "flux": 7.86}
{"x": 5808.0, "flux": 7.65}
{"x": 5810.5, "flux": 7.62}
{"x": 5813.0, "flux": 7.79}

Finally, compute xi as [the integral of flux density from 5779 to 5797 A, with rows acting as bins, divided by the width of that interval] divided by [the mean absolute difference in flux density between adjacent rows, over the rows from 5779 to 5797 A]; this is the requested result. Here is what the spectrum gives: 41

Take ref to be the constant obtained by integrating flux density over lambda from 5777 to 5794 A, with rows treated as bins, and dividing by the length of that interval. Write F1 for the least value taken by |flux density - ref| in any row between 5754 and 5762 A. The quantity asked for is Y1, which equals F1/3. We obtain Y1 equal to 0.042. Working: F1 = 0.12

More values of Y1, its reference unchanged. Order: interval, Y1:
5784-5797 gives 0.018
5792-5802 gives 0.018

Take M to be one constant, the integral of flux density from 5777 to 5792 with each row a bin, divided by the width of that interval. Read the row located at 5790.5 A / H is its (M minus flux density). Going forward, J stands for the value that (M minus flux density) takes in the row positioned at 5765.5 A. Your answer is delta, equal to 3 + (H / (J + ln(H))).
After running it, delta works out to 2.92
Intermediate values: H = 0.153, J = 0.04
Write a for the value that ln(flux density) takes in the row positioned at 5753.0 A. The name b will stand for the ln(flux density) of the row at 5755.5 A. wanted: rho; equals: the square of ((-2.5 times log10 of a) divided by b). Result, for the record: 0.147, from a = 2.04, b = 2.01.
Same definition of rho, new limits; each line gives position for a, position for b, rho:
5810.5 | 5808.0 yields 0.143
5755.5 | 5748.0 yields 0.143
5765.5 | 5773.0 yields 0.132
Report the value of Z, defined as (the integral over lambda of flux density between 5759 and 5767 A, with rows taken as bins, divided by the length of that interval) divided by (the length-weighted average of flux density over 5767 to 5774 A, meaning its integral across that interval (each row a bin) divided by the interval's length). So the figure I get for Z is 0.95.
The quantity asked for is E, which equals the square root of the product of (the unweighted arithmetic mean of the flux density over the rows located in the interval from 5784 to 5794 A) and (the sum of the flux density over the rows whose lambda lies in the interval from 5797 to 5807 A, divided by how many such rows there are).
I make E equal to 7.27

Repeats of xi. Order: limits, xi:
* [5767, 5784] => 73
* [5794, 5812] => 57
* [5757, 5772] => 30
